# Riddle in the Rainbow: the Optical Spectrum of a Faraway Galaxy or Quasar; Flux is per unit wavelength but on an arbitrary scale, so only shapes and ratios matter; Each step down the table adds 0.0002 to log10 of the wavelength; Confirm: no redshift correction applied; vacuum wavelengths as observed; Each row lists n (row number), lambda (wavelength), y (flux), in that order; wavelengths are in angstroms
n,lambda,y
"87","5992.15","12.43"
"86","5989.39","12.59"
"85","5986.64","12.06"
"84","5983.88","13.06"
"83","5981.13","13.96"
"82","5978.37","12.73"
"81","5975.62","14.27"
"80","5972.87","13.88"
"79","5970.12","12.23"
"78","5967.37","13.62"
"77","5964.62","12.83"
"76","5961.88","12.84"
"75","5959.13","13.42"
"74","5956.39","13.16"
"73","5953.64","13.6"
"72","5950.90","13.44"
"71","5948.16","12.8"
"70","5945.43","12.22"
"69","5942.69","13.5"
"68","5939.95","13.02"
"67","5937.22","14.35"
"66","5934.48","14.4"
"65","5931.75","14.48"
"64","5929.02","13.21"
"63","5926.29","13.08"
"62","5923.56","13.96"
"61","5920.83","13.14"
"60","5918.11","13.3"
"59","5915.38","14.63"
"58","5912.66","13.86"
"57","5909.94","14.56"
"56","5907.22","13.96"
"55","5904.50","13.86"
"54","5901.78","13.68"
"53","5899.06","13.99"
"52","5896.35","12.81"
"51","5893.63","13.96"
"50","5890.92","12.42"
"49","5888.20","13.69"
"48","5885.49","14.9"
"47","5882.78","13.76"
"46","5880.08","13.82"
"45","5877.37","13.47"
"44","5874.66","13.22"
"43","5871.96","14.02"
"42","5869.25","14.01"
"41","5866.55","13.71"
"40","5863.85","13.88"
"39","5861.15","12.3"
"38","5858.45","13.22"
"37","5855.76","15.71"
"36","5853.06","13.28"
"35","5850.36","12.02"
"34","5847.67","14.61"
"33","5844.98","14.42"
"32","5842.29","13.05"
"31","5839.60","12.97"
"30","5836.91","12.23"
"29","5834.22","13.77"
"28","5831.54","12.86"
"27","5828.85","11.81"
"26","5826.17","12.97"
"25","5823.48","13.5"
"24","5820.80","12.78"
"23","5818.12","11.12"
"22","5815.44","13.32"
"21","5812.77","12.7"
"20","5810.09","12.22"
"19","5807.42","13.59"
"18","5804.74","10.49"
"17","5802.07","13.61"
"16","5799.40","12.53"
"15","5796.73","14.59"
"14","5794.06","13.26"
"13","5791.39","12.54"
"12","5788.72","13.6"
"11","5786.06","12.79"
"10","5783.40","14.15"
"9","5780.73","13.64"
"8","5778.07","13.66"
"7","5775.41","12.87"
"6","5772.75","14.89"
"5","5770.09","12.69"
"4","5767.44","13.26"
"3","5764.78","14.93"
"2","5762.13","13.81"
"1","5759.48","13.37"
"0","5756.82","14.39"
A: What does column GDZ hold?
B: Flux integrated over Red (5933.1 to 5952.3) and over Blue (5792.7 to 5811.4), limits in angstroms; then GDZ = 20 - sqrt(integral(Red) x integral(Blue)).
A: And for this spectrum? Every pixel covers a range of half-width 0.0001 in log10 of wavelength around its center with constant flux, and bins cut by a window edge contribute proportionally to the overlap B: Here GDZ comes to -229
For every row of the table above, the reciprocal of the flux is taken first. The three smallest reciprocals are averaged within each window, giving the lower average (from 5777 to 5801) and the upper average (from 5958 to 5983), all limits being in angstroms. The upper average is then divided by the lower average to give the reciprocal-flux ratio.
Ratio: 1.01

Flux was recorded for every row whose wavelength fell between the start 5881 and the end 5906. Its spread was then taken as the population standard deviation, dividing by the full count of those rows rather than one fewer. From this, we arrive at 0.67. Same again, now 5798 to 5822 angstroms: 1.01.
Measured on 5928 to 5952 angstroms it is 0.74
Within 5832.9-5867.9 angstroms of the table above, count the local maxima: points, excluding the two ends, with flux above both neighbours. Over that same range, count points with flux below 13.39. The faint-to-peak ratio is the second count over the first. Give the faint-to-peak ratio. 2.3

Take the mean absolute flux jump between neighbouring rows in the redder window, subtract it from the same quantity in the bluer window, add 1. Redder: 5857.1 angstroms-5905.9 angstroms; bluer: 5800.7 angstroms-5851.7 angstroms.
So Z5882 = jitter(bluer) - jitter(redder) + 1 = 1.6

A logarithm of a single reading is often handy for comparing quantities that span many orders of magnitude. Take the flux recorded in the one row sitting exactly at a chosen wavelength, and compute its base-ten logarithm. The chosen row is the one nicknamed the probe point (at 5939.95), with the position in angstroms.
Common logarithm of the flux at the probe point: 1.11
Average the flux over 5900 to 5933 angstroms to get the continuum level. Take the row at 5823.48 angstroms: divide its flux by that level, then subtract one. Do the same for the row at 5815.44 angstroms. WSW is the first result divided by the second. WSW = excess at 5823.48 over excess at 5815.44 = 0.63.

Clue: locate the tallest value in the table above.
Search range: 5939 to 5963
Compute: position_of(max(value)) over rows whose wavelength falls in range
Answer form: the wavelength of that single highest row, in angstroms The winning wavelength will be 5953.64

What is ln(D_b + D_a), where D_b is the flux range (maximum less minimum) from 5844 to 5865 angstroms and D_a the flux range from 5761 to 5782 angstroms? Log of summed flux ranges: 1.78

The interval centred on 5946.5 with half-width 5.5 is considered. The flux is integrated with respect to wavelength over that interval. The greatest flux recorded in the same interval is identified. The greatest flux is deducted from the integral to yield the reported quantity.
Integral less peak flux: 129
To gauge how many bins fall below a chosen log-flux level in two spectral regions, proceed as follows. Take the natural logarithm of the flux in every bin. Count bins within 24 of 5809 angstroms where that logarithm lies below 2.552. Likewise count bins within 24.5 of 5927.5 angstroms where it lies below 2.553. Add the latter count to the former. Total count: 11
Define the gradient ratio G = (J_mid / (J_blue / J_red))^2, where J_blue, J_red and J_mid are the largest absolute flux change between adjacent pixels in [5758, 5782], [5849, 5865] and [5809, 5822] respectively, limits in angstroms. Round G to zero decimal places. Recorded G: 6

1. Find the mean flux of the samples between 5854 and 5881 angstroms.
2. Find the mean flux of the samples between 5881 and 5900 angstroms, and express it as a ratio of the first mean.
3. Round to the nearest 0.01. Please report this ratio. 0.99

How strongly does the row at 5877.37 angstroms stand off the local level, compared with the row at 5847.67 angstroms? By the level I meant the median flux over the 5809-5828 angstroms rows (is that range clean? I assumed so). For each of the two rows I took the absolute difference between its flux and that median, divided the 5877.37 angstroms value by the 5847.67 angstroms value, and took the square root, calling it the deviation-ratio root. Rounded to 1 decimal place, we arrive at 0.6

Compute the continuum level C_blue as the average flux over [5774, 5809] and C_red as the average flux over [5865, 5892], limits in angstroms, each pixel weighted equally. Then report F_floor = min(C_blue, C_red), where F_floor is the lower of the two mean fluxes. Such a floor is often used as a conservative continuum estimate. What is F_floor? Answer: 13.2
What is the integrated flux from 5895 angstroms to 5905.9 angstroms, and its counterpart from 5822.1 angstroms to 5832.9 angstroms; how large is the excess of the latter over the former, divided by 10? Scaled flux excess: -1.0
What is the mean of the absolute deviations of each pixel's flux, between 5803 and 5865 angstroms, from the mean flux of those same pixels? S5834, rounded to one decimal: 0.8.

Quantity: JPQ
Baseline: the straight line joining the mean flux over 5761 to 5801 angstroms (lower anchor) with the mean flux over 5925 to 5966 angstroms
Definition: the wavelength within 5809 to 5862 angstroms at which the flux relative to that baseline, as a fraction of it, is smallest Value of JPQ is 5818.12 angstroms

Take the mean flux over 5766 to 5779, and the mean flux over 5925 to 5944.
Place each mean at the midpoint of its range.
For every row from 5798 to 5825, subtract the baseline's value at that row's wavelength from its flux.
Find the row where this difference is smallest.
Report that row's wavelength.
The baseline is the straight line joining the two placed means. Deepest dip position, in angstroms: 5804.74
